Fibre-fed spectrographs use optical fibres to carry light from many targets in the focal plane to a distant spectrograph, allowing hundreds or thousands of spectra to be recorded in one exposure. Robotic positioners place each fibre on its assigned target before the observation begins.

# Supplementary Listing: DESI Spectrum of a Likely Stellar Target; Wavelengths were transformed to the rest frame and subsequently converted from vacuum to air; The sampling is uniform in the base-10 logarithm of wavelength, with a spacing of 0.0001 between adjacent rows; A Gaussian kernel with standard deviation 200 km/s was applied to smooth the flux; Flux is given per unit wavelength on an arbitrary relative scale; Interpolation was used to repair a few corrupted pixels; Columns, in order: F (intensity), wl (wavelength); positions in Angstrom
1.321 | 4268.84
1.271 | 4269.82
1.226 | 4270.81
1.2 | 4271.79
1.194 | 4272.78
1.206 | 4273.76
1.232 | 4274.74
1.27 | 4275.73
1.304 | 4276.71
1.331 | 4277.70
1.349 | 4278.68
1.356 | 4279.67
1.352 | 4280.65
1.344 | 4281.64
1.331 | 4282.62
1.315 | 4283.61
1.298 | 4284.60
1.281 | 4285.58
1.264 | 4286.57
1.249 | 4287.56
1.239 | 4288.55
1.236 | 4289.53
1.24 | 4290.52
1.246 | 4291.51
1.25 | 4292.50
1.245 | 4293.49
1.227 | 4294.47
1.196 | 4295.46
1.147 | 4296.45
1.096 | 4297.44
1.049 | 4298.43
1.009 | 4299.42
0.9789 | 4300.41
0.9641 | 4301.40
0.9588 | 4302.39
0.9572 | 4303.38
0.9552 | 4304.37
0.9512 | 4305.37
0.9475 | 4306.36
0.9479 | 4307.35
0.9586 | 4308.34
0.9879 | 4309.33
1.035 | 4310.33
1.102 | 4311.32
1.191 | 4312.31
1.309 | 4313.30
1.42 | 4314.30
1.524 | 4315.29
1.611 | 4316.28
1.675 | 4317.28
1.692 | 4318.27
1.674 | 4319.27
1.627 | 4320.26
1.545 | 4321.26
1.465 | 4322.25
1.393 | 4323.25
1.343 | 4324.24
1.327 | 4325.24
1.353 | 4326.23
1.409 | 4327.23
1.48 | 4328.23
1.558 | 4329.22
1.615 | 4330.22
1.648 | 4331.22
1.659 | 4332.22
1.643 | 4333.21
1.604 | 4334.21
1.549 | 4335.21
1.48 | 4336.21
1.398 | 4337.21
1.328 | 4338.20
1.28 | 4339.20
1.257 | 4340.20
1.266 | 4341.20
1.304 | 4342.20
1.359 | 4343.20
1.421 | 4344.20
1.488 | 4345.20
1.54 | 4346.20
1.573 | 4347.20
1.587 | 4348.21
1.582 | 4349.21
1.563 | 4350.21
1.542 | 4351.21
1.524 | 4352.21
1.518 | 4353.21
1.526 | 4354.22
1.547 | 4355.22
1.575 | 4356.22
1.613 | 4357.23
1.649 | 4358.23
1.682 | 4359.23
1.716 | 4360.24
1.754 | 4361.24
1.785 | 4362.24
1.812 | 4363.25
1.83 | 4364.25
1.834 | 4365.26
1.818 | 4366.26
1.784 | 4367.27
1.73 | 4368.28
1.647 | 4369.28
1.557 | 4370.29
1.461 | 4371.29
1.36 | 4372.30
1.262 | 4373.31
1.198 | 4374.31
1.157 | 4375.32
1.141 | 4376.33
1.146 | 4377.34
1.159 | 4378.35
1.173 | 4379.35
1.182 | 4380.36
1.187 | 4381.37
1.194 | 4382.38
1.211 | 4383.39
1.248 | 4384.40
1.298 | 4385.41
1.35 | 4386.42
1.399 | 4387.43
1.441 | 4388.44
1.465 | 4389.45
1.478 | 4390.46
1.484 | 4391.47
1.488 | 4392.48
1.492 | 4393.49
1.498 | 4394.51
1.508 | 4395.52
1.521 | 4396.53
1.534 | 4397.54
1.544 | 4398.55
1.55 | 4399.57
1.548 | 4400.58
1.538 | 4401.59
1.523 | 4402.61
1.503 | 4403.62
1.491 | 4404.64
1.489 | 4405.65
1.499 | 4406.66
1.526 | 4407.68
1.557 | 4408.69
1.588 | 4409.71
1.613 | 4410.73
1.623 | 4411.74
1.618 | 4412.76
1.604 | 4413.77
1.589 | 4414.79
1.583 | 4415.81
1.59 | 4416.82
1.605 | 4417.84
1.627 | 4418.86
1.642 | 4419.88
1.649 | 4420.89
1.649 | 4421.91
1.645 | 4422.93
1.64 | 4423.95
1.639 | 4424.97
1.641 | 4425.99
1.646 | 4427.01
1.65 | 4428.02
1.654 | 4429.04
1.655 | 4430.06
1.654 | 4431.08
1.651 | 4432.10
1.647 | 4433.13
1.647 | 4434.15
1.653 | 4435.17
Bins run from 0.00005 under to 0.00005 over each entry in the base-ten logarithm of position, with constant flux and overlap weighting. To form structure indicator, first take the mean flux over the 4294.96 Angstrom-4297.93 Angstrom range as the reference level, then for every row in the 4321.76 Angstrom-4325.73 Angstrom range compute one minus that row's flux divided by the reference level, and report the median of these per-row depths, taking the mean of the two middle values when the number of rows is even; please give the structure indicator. -0.19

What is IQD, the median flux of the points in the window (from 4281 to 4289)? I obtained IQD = 1.29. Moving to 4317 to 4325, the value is 1.59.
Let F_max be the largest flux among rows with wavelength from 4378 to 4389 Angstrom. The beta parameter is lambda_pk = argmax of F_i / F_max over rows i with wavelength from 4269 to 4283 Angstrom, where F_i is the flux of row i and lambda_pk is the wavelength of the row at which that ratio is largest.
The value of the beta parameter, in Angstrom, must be 4279.67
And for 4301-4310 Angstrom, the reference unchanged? 4309.33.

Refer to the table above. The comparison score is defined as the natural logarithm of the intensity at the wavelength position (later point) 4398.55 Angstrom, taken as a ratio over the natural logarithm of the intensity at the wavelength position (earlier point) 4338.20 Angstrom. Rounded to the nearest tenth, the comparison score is 1.5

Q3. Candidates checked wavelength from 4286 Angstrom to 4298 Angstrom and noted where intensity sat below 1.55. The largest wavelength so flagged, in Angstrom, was 4297.44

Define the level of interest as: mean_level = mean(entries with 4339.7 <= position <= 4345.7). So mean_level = 1.35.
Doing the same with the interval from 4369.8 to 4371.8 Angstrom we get 1.51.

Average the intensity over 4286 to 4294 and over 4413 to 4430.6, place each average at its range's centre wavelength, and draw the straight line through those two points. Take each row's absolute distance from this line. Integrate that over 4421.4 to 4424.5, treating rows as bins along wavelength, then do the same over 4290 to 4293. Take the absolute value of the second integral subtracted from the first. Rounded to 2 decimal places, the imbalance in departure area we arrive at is 0.02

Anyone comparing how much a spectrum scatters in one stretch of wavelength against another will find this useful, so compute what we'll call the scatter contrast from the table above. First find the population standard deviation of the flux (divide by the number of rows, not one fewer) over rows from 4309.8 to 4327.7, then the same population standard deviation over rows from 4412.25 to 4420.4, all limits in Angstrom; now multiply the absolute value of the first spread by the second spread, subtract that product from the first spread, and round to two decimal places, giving 0.19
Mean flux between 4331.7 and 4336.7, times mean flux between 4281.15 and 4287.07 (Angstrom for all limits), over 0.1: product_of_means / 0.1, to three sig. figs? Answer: 20.7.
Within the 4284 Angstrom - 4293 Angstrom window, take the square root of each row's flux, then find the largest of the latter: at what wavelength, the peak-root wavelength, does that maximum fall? 4284.60 Angstrom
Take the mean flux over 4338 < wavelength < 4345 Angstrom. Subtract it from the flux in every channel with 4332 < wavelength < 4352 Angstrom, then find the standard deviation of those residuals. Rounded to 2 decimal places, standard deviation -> 0.13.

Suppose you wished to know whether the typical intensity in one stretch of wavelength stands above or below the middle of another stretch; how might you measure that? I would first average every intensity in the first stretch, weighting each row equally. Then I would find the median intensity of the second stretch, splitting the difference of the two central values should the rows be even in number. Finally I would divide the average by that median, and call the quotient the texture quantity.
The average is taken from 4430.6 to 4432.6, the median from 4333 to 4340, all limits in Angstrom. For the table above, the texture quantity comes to 1.12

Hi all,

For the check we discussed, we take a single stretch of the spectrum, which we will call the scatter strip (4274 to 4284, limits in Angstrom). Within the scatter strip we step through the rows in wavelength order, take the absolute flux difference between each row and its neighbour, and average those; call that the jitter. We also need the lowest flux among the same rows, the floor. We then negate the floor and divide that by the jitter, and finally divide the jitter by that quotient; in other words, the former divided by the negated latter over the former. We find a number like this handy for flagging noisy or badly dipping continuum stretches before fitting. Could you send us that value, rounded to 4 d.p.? -0.0003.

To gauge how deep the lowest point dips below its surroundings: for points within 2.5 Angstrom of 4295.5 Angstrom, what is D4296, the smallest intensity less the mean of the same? -0.09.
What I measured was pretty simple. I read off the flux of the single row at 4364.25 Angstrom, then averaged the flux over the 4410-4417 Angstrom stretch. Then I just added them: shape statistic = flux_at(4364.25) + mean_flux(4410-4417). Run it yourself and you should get 3.43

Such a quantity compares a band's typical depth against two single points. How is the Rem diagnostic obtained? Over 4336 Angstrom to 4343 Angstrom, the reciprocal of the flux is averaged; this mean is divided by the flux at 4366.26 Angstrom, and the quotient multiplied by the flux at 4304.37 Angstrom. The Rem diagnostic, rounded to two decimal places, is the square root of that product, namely 0.63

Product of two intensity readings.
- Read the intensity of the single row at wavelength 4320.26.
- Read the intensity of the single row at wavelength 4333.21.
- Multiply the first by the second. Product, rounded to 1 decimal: 2.7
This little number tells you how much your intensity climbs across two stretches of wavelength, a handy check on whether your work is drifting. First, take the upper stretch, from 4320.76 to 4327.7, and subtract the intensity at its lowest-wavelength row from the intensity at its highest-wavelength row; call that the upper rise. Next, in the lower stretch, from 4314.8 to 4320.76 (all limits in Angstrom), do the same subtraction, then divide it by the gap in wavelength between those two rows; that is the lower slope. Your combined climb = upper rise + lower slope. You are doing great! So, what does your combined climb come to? -0.12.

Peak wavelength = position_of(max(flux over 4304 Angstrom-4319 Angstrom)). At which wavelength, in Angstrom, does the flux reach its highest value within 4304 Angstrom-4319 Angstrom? 4318.27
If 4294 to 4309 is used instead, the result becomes 4294.47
